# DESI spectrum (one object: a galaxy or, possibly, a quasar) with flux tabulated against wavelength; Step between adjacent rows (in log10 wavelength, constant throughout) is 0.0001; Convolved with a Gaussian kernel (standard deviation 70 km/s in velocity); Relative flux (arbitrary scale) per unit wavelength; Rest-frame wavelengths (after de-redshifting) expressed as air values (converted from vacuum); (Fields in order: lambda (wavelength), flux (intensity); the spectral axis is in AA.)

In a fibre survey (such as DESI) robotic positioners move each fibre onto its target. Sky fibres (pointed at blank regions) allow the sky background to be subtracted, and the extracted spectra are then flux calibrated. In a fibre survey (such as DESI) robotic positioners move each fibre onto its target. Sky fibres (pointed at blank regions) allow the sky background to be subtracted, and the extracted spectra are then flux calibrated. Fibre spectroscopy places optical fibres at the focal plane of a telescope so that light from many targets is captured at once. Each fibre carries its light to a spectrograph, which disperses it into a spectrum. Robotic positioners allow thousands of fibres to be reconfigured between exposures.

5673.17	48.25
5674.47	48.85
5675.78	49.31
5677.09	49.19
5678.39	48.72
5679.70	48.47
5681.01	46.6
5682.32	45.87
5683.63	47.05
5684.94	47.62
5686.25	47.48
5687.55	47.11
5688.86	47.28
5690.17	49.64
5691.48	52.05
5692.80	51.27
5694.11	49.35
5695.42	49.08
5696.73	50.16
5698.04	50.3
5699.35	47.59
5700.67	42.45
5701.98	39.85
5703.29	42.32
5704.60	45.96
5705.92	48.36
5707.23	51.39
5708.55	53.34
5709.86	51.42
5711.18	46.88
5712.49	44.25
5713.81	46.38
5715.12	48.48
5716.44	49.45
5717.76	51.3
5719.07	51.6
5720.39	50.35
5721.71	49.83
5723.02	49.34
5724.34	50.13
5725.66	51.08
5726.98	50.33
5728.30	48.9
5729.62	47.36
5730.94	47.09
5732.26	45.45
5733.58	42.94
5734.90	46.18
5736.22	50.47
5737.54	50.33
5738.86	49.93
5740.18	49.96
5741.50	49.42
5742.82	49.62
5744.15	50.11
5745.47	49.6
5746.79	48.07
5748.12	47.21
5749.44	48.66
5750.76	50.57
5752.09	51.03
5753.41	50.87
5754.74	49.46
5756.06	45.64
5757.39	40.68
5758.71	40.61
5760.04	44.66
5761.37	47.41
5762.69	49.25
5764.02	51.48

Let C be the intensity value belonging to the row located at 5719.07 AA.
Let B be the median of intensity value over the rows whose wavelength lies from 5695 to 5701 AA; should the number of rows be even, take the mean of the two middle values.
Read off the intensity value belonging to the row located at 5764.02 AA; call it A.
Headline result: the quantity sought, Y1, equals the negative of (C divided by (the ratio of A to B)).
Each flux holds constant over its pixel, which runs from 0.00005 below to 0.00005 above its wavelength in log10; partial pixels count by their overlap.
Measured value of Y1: -49.2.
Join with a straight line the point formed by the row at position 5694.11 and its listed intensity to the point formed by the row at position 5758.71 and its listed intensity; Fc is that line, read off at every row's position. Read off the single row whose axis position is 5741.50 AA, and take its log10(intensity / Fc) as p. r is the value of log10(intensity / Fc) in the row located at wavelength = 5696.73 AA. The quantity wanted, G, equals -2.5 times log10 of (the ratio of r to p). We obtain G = 1.9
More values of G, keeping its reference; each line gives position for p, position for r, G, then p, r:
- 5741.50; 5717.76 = 0.3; 0.06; 0.05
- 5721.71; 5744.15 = -0.7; 0.04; 0.07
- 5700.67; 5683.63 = 0.6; -0.06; -0.03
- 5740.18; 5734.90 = 1.1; 0.06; 0.02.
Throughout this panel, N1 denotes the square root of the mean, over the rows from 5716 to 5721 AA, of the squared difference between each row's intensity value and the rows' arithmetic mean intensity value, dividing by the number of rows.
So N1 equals 0.8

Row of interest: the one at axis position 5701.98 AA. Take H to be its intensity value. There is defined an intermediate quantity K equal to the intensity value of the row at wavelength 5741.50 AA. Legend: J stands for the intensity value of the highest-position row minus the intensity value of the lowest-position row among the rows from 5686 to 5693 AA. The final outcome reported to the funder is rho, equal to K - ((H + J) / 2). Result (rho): 27.6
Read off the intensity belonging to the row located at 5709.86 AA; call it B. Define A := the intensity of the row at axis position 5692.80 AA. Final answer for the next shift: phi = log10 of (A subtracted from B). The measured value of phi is -0.8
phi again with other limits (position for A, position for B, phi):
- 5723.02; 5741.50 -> -1.1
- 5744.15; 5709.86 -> 0.1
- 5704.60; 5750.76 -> 0.7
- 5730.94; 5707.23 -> 0.6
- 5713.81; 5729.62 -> 0.0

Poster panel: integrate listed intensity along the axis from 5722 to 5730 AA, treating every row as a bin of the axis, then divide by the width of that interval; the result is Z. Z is 49.6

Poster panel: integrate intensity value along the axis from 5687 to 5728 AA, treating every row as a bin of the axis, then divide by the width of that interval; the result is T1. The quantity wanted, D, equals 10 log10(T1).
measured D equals 16.9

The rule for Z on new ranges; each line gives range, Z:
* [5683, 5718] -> 48.0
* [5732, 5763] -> 47.9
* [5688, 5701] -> 49.0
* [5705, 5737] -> 48.8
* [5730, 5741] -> 47.8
